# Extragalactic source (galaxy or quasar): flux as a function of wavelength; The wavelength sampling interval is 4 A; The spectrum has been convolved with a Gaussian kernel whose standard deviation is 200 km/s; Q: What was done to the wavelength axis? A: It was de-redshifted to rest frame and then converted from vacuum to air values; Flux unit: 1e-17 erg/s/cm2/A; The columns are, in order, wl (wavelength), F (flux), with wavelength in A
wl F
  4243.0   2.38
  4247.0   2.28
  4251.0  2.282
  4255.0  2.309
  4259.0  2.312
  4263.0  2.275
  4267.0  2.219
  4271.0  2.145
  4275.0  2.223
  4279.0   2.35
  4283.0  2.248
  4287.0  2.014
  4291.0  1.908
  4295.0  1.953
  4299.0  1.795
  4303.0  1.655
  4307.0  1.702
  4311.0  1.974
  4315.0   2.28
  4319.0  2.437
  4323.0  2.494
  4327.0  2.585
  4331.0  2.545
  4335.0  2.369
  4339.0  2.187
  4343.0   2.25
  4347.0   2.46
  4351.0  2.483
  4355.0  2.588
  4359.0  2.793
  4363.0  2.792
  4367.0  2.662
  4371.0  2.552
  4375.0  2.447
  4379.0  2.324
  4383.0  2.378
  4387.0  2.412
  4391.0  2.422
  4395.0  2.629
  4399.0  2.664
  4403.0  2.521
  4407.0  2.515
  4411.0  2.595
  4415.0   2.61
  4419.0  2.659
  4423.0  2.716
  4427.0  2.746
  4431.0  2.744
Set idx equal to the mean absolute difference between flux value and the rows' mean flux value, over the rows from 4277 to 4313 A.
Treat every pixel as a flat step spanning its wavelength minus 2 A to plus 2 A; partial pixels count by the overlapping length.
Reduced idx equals 0.170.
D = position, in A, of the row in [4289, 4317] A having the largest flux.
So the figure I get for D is 4315.0 A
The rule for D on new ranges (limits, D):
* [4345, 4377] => 4359.0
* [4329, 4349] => 4331.0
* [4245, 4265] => 4259.0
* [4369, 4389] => 4371.0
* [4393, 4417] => 4399.0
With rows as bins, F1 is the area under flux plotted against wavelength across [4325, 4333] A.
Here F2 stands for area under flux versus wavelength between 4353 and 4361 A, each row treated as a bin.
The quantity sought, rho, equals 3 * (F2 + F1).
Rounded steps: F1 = 20.5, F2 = 21.5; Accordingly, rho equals 126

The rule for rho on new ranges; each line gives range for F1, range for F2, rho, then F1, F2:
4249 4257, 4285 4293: 102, 18.4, 15.7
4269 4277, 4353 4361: 117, 17.5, 21.5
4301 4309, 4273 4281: 95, 13.4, 18.3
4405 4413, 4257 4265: 116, 20.4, 18.3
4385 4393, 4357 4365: 125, 19.3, 22.3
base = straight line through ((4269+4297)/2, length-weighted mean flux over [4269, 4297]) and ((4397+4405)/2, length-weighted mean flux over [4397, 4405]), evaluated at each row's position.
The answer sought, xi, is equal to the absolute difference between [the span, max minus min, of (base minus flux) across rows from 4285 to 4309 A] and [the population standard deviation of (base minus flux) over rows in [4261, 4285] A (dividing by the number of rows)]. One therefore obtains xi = 0.36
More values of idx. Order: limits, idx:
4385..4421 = 0.081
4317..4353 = 0.103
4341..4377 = 0.134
